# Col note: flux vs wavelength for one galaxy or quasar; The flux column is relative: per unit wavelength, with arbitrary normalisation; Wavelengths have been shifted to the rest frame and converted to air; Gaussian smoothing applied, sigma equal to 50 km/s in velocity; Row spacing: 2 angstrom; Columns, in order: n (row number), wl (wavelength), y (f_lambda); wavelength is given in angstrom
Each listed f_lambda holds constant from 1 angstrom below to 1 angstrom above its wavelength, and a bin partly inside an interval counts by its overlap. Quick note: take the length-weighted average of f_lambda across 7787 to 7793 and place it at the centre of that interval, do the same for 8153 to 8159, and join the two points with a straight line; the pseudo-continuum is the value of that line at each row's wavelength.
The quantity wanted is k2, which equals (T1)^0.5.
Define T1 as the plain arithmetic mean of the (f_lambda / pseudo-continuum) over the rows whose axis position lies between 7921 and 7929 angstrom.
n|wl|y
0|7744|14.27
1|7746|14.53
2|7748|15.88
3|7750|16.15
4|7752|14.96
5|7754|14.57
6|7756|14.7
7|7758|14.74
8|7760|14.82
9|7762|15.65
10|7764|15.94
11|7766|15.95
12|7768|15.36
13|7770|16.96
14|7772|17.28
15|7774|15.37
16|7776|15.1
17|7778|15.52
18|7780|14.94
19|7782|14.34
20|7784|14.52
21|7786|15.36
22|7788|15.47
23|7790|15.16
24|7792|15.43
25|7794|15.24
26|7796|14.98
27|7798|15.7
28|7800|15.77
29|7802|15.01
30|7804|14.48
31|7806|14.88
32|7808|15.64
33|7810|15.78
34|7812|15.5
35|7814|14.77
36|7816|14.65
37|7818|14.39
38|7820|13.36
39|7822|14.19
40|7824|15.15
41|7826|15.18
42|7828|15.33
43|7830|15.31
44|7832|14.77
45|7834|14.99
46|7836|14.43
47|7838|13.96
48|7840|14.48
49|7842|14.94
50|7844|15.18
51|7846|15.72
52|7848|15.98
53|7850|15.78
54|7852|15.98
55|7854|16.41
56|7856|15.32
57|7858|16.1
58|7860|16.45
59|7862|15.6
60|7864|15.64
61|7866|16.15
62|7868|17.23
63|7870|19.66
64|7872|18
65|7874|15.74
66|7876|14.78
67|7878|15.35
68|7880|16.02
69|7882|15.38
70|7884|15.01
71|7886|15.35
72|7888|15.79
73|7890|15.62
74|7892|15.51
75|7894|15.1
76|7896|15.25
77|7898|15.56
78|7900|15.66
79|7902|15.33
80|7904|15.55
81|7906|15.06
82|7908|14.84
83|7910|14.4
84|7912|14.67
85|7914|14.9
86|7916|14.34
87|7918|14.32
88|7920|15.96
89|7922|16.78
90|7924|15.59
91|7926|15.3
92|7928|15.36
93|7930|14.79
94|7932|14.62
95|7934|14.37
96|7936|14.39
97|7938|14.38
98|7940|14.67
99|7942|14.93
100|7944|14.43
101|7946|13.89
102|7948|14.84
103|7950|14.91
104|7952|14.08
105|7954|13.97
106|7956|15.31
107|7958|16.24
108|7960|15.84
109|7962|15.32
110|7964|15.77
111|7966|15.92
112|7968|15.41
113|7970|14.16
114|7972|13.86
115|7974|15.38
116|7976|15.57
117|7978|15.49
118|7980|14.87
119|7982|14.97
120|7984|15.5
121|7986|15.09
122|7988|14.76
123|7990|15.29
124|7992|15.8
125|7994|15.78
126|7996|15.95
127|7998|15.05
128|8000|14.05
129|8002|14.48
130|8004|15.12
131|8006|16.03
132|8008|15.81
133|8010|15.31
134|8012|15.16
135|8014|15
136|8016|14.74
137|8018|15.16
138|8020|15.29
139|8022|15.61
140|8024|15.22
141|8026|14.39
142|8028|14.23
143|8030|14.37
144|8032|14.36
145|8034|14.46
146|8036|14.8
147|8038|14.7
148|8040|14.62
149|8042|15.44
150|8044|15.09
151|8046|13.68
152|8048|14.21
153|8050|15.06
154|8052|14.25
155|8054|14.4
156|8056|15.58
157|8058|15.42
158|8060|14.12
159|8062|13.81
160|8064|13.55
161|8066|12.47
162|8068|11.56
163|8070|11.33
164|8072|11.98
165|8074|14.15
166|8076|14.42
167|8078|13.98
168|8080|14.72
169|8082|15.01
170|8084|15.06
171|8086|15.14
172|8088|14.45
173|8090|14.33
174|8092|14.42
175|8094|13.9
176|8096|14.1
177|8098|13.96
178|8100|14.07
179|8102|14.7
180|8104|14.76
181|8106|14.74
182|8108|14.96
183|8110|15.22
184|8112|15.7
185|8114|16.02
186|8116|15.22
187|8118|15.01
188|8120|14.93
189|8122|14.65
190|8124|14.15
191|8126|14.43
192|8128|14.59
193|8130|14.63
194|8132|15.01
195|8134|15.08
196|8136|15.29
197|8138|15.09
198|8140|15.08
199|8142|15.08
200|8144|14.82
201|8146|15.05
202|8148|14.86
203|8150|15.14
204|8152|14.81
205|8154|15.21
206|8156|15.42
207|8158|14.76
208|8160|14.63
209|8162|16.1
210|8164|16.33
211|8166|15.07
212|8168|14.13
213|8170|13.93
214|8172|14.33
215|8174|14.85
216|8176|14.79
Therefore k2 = 1.02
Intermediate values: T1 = 1.03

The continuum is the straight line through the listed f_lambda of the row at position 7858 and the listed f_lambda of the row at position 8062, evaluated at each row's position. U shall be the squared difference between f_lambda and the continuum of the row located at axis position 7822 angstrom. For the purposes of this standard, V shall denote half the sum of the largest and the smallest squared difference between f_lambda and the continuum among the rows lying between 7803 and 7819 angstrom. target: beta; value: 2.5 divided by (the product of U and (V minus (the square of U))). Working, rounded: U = 5.4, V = 3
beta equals 0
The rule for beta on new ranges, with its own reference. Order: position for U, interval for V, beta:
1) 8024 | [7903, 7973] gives 60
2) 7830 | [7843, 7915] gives 0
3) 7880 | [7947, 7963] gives 111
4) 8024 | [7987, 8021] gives 8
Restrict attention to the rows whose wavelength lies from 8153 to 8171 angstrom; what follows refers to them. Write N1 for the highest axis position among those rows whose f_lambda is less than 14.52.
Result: 8170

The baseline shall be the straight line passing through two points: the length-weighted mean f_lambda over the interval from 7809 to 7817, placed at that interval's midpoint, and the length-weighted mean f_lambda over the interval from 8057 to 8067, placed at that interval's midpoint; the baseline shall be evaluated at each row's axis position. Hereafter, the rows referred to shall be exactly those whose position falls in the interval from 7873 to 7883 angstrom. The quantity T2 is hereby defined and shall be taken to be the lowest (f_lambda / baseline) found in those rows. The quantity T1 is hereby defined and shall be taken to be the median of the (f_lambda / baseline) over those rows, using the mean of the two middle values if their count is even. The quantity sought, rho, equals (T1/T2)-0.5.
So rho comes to 0.543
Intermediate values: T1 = 1.04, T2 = 1.00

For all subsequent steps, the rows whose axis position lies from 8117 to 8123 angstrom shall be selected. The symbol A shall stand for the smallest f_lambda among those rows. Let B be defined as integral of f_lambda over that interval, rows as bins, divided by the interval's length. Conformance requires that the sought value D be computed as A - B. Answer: -0.2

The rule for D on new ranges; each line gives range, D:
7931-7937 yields -0.1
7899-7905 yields -0.2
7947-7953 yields -0.5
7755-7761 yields -0.1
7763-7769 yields -0.4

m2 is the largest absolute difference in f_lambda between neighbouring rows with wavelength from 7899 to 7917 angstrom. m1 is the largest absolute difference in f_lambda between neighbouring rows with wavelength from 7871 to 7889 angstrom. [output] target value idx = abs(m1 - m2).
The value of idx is 1.7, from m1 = 2.3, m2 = 0.56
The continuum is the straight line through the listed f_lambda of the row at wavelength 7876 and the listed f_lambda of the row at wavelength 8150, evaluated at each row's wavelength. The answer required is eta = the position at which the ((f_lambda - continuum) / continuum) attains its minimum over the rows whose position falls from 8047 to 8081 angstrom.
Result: 8070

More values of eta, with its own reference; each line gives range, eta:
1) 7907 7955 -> 7946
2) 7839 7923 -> 7918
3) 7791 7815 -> 7804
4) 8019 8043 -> 8028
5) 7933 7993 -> 7972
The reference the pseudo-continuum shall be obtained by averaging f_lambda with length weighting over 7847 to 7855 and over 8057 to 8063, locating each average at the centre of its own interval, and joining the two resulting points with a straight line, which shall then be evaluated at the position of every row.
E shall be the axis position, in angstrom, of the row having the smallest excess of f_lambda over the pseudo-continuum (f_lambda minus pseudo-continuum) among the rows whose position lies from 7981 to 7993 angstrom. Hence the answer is 7988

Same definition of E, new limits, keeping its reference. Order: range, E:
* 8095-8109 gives 8098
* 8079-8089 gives 8088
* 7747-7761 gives 7754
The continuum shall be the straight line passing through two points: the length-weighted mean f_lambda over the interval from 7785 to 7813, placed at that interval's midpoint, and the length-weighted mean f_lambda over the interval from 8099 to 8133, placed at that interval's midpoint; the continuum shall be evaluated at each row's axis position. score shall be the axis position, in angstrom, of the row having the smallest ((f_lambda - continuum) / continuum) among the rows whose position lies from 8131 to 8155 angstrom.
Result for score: 8144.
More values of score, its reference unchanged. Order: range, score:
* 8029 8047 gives 8046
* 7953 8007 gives 7972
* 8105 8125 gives 8124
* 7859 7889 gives 7876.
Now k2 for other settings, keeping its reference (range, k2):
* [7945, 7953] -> 0.97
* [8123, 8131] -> 0.98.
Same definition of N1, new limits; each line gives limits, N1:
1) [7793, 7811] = 7804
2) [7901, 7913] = 7910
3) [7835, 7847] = 7840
